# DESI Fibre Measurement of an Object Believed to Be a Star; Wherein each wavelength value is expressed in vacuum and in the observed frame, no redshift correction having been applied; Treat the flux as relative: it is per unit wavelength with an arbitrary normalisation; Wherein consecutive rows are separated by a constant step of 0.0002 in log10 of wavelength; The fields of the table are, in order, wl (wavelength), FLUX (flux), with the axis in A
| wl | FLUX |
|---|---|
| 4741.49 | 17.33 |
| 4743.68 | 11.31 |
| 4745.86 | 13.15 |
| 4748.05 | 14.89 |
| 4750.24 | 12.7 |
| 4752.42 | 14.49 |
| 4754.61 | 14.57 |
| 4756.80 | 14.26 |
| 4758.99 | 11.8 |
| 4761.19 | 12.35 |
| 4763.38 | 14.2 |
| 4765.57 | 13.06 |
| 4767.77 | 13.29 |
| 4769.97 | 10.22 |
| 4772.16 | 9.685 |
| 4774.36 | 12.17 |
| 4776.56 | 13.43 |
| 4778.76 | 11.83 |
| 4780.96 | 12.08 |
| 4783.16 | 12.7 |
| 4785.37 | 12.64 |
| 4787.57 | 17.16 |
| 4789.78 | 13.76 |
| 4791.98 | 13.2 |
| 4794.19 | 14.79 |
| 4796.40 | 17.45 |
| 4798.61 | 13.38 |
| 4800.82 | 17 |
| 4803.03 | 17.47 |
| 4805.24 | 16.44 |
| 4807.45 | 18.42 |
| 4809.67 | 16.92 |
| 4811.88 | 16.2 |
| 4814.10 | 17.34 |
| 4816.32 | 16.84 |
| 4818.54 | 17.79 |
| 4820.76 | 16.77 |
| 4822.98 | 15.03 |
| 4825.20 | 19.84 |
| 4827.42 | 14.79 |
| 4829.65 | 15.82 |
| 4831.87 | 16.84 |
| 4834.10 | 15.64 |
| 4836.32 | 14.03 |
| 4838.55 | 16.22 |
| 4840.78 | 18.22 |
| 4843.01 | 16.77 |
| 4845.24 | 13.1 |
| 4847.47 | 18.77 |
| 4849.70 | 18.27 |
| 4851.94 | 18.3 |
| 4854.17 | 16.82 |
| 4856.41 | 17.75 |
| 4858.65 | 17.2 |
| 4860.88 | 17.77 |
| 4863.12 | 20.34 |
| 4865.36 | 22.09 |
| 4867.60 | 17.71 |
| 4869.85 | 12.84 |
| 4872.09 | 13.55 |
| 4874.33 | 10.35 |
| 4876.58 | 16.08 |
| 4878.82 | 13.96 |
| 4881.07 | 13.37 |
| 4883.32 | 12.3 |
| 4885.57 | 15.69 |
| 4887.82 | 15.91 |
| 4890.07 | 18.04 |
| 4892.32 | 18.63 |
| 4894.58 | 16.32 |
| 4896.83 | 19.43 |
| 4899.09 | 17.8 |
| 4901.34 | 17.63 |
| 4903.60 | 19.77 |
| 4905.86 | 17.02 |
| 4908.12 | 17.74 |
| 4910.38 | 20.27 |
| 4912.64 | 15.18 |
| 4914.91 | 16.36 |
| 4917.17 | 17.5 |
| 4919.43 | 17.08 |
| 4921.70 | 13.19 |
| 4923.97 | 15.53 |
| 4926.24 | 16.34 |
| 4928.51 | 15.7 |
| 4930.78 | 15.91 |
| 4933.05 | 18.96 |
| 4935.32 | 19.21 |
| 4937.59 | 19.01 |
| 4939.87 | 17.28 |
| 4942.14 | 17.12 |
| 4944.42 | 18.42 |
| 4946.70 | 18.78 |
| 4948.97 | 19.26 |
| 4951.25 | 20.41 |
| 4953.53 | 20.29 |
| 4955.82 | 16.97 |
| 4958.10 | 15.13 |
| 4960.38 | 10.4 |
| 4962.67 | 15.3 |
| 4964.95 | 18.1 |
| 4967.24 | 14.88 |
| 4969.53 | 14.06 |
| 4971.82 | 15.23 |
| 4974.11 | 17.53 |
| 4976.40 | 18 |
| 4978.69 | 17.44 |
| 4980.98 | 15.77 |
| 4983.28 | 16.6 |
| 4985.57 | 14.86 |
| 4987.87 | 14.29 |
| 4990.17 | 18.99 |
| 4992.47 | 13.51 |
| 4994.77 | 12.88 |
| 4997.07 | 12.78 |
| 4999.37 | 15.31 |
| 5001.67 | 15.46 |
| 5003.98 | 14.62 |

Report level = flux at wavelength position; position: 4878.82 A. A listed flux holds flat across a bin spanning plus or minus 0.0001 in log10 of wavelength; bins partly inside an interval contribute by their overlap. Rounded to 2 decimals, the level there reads 13.96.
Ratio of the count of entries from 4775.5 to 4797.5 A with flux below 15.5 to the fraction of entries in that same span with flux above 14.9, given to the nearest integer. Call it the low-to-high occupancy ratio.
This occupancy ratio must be 40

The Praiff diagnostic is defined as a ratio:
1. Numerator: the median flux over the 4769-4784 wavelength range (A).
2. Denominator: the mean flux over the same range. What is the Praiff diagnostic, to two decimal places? 1.03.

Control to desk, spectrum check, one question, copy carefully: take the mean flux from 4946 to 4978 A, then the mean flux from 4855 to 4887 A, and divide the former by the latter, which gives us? 1.06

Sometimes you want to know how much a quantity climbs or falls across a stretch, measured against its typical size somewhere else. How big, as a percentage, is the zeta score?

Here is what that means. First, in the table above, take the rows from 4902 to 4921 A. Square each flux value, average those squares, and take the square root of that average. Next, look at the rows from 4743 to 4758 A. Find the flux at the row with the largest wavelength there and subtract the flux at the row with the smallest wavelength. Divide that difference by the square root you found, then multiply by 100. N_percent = 17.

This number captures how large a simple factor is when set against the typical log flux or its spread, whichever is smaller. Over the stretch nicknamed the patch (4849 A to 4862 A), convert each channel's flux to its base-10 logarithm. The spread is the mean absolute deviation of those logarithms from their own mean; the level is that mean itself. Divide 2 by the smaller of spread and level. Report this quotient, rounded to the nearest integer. 179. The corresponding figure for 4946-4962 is 27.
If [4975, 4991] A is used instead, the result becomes 55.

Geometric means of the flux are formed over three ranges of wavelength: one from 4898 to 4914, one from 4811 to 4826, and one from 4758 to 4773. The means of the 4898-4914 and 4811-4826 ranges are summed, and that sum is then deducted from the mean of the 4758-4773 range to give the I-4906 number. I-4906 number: -22.9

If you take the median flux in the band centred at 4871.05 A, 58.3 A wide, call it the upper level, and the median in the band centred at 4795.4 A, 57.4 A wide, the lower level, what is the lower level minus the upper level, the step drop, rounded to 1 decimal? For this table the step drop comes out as -2.1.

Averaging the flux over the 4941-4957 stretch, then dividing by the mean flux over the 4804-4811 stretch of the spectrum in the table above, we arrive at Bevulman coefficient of 1.09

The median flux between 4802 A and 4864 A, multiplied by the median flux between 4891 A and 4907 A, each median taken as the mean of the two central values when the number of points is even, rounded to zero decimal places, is 300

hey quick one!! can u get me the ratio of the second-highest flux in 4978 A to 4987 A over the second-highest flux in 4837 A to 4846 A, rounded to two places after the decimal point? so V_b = 0.99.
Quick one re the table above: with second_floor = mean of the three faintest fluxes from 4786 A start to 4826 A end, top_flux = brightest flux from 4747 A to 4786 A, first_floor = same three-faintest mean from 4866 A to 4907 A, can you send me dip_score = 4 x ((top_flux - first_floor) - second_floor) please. -42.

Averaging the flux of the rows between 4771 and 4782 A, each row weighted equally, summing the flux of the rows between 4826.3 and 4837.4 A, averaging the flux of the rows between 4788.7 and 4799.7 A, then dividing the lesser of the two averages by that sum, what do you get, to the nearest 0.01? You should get 0.15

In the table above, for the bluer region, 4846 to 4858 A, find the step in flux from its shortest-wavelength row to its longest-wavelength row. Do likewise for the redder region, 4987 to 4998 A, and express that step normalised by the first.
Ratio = 1.5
